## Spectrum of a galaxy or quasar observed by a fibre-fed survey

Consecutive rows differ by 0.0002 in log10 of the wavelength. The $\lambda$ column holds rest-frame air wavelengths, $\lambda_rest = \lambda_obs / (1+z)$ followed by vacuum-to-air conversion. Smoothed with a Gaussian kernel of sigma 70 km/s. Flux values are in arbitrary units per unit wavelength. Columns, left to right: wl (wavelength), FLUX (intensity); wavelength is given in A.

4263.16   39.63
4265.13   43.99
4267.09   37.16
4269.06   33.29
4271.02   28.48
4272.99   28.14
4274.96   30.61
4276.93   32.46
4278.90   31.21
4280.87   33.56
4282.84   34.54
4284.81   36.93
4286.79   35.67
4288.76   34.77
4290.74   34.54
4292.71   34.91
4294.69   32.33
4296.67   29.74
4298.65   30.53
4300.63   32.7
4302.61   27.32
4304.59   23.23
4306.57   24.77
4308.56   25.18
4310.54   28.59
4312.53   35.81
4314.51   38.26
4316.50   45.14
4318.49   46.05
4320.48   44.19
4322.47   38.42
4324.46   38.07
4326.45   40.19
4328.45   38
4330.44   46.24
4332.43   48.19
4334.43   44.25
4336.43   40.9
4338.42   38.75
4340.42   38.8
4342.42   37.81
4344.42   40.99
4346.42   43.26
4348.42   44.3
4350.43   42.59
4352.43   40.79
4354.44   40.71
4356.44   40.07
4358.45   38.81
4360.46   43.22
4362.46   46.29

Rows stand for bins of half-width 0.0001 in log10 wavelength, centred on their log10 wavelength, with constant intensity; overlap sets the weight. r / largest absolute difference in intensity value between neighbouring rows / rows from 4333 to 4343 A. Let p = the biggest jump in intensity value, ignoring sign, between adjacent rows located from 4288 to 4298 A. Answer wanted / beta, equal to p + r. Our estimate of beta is 5.9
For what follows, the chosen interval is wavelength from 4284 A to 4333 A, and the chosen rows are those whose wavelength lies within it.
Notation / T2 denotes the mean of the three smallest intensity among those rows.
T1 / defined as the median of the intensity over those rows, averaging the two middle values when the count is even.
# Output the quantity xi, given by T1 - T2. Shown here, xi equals 11.3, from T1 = 36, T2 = 24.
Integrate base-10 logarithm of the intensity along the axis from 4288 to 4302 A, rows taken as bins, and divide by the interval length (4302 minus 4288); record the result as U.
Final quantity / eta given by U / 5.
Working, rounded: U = 1.51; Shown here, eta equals 0.302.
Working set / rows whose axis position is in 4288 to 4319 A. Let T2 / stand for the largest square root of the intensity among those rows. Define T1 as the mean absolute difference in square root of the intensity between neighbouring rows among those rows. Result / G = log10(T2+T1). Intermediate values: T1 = 0.24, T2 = 6.8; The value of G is 0.85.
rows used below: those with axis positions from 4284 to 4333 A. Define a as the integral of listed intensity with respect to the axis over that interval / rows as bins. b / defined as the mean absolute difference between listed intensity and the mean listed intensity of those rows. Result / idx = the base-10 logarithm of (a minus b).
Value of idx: 3.24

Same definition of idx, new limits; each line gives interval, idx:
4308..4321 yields 2.69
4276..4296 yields 2.83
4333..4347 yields 2.76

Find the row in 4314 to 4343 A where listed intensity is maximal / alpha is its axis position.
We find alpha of 4332.43 A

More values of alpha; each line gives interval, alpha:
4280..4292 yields 4284.81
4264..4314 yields 4265.13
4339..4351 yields 4348.42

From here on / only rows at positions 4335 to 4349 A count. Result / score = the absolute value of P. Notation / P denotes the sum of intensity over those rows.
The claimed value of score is 285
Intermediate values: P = 285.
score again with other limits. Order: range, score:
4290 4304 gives 222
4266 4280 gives 221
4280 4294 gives 245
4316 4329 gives 290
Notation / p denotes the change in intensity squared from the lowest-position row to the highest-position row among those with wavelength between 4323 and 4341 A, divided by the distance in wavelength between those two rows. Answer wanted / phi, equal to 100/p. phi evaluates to 28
